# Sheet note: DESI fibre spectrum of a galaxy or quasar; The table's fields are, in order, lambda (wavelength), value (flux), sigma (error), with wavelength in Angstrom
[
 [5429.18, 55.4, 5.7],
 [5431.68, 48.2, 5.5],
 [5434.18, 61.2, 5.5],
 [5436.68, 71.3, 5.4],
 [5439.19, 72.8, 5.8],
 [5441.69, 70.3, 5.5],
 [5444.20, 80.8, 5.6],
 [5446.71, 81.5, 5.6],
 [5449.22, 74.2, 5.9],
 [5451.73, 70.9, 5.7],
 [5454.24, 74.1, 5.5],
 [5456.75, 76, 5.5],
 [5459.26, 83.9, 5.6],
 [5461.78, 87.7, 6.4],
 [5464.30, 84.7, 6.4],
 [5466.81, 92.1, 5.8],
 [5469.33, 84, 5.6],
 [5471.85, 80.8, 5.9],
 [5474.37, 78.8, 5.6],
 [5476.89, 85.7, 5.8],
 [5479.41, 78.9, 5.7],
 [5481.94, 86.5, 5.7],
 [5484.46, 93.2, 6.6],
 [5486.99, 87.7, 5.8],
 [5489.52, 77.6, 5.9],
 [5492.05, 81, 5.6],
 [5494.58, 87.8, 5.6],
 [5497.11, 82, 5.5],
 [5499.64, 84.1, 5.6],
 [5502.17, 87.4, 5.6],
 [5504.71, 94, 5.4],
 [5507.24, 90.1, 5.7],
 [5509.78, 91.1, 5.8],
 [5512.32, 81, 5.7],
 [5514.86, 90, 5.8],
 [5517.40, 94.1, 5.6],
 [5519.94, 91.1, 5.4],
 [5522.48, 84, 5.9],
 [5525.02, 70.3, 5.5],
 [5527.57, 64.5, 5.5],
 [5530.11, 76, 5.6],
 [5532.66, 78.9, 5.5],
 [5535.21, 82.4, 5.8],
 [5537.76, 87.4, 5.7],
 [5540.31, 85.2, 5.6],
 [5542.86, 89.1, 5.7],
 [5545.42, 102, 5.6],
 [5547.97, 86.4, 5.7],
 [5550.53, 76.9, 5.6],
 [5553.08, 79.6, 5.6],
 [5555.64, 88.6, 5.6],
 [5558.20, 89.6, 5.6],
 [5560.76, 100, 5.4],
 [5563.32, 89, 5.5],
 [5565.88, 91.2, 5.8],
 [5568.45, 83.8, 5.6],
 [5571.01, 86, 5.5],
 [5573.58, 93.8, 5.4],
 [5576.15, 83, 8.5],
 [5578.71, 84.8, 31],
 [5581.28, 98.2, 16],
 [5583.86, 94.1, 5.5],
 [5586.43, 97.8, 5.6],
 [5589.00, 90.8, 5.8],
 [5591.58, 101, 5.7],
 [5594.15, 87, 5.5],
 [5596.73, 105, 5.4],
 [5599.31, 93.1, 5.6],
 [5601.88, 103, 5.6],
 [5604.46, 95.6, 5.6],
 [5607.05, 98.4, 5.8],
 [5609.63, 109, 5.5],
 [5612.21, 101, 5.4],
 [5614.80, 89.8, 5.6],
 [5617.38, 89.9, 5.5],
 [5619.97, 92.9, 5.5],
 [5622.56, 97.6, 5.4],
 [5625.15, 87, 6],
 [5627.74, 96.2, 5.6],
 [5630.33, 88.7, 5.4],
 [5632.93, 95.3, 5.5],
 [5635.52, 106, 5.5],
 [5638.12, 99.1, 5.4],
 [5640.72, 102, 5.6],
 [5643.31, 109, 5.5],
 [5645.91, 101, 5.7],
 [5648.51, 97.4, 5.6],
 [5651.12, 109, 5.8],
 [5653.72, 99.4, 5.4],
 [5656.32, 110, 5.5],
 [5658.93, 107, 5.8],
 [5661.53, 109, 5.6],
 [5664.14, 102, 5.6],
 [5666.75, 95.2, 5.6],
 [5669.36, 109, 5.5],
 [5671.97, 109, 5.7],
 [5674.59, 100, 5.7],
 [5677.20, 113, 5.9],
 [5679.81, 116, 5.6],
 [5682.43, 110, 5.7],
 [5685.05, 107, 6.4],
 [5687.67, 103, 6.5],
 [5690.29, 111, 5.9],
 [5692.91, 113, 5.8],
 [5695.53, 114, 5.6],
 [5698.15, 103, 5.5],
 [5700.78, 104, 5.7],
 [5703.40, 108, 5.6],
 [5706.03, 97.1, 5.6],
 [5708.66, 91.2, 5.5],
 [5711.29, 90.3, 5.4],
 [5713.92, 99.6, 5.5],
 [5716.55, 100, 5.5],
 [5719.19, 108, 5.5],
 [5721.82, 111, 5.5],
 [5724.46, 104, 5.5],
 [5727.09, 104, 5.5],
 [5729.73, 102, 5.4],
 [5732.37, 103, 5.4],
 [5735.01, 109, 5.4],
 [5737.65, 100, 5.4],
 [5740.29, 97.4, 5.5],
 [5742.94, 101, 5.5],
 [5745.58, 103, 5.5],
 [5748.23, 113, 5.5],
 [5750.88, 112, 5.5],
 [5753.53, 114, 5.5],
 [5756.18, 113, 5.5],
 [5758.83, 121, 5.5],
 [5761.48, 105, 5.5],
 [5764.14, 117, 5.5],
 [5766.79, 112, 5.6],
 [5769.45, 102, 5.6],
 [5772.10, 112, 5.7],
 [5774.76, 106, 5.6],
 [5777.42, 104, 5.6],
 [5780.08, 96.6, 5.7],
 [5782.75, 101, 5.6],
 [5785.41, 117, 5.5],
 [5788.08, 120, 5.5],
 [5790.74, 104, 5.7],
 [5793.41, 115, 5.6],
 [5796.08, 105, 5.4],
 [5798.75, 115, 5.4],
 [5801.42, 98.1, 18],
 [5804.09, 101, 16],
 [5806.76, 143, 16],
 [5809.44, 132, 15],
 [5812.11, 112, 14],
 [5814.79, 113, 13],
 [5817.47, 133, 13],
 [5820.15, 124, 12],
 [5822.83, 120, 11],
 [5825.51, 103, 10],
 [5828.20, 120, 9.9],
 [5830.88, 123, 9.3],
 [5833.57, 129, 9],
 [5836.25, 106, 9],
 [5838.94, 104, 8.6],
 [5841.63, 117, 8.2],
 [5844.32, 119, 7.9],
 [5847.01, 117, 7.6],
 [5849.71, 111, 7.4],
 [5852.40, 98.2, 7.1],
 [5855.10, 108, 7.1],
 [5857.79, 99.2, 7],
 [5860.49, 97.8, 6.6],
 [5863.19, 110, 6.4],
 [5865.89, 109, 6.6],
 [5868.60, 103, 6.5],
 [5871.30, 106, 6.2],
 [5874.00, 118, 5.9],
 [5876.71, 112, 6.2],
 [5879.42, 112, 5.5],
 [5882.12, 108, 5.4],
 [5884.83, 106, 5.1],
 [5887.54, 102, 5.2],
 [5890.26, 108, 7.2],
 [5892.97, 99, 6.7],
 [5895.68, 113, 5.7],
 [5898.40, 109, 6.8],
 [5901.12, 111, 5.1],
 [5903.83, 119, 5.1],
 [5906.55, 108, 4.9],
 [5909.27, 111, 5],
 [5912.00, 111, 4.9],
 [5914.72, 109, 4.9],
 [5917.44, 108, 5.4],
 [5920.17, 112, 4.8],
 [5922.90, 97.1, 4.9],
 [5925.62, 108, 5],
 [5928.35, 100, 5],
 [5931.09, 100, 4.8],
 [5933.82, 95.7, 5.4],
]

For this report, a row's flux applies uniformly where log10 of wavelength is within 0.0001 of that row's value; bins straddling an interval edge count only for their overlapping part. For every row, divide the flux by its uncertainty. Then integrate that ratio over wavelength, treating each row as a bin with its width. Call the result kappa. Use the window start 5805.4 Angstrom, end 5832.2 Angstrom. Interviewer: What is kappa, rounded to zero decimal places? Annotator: 272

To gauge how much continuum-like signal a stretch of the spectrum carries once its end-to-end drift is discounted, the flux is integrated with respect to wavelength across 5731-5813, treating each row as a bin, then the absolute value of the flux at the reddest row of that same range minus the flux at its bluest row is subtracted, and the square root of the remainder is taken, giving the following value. 95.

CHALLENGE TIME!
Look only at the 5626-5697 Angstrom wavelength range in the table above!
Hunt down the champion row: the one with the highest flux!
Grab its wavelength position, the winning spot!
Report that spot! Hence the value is 5679.81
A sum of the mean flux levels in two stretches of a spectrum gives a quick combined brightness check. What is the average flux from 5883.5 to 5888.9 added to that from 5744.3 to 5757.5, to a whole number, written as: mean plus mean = 215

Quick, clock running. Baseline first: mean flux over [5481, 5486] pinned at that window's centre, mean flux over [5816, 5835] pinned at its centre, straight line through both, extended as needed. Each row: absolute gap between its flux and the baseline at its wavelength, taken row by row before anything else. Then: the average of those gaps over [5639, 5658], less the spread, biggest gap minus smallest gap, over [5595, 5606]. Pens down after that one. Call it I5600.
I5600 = -1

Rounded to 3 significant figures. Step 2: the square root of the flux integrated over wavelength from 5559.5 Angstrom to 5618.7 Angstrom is 74.7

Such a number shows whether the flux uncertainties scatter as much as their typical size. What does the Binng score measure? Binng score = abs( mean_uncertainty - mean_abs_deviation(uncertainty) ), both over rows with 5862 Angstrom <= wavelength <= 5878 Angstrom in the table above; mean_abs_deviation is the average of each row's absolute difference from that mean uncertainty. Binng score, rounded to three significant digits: 6.10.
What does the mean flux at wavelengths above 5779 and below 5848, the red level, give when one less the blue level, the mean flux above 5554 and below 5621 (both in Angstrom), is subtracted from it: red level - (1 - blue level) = 208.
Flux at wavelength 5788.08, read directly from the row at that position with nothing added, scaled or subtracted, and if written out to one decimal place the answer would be 120.0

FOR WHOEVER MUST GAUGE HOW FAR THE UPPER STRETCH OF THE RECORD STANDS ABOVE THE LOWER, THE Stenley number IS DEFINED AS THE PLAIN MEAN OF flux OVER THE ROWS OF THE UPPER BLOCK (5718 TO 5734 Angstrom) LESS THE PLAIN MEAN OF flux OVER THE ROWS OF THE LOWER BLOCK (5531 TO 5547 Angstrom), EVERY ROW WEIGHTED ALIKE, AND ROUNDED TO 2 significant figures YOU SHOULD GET 18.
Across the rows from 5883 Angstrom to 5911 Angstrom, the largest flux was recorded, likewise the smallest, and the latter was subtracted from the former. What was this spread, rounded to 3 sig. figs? 20.0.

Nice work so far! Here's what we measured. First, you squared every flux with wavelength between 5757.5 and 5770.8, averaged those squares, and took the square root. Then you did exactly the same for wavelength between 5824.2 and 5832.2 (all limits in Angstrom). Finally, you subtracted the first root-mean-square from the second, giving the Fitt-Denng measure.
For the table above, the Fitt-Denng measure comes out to 4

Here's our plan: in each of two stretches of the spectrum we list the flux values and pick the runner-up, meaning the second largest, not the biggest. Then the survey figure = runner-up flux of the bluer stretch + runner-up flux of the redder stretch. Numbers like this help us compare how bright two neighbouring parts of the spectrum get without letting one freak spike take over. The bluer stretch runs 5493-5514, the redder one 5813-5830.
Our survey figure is 215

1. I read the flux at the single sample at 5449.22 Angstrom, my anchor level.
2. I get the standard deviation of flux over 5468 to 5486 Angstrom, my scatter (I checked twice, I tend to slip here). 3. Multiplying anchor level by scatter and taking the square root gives 19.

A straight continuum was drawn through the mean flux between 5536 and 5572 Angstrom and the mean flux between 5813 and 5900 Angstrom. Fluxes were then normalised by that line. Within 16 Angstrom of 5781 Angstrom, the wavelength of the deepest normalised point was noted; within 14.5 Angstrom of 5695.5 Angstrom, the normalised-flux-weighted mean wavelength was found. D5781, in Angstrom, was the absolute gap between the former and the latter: 84.9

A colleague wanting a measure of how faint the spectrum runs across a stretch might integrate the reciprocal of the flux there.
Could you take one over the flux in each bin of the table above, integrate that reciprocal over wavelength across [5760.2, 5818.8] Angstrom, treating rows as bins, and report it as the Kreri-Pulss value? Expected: 0.53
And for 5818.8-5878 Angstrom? 0.53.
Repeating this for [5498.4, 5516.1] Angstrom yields 0.20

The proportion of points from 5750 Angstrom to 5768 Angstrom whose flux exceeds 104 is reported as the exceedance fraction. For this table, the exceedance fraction 1.0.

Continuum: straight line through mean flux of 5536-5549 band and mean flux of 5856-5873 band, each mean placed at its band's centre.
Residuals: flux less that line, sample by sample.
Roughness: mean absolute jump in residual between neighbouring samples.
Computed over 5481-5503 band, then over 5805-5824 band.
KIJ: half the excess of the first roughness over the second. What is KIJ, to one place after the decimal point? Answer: -2.7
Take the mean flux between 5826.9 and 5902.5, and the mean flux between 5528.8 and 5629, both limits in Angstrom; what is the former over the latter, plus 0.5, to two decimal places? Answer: 1.70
